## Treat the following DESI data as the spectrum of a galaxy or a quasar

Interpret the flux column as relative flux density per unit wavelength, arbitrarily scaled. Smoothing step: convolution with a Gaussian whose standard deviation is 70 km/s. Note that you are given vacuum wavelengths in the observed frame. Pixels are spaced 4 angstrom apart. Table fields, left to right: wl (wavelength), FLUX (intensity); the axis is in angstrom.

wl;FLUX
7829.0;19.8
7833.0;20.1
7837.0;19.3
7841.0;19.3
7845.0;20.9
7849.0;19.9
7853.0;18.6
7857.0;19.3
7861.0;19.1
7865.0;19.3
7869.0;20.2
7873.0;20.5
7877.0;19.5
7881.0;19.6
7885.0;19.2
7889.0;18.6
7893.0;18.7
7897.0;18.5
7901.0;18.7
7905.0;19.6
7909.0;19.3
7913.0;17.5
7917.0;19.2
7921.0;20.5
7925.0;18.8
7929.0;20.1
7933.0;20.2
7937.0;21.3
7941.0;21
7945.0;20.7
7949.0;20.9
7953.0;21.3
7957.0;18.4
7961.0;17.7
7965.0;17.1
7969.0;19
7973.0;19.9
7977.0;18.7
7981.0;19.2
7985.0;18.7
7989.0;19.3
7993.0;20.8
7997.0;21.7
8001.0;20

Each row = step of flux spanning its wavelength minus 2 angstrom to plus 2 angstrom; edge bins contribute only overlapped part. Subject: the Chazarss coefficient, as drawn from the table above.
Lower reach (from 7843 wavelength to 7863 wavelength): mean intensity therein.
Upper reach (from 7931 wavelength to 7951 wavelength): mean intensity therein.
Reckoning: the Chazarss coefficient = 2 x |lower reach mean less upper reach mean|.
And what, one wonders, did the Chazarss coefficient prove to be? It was 2.5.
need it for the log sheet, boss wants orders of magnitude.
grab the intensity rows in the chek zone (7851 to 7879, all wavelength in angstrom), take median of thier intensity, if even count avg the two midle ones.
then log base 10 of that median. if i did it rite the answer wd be 1.286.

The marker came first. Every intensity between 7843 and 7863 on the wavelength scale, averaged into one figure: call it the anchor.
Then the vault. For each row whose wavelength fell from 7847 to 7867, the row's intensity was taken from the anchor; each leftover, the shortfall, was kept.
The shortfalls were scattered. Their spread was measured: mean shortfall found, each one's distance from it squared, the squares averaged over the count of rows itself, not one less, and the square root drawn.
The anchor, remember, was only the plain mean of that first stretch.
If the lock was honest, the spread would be 0.42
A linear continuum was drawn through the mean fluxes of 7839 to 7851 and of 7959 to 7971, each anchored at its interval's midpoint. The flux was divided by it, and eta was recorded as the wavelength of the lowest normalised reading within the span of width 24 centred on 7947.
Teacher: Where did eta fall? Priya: 7957.0 angstrom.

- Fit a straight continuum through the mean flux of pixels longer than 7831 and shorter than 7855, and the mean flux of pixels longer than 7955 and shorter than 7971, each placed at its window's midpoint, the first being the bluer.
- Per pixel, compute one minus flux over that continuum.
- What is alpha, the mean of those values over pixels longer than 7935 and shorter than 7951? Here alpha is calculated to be -0.14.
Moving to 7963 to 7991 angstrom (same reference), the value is -0.06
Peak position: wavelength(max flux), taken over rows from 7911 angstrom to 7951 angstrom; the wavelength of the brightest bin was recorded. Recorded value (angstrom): 7937.0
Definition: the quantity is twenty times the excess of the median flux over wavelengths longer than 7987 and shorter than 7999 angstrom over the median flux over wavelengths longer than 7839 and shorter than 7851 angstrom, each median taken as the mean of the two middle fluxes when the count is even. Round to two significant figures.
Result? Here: 18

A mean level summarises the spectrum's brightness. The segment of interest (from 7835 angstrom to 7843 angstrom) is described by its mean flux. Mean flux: 19.3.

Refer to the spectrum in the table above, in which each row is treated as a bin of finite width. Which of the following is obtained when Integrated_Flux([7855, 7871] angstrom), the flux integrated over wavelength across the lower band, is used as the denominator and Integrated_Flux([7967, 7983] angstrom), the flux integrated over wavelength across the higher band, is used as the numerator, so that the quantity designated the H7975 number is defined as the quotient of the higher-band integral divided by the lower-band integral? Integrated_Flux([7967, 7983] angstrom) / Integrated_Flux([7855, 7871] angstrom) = 0.99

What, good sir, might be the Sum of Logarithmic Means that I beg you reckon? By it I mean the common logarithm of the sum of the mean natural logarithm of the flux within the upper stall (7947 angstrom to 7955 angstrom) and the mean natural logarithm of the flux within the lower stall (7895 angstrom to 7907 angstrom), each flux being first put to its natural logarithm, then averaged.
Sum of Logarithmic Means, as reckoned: 0.777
